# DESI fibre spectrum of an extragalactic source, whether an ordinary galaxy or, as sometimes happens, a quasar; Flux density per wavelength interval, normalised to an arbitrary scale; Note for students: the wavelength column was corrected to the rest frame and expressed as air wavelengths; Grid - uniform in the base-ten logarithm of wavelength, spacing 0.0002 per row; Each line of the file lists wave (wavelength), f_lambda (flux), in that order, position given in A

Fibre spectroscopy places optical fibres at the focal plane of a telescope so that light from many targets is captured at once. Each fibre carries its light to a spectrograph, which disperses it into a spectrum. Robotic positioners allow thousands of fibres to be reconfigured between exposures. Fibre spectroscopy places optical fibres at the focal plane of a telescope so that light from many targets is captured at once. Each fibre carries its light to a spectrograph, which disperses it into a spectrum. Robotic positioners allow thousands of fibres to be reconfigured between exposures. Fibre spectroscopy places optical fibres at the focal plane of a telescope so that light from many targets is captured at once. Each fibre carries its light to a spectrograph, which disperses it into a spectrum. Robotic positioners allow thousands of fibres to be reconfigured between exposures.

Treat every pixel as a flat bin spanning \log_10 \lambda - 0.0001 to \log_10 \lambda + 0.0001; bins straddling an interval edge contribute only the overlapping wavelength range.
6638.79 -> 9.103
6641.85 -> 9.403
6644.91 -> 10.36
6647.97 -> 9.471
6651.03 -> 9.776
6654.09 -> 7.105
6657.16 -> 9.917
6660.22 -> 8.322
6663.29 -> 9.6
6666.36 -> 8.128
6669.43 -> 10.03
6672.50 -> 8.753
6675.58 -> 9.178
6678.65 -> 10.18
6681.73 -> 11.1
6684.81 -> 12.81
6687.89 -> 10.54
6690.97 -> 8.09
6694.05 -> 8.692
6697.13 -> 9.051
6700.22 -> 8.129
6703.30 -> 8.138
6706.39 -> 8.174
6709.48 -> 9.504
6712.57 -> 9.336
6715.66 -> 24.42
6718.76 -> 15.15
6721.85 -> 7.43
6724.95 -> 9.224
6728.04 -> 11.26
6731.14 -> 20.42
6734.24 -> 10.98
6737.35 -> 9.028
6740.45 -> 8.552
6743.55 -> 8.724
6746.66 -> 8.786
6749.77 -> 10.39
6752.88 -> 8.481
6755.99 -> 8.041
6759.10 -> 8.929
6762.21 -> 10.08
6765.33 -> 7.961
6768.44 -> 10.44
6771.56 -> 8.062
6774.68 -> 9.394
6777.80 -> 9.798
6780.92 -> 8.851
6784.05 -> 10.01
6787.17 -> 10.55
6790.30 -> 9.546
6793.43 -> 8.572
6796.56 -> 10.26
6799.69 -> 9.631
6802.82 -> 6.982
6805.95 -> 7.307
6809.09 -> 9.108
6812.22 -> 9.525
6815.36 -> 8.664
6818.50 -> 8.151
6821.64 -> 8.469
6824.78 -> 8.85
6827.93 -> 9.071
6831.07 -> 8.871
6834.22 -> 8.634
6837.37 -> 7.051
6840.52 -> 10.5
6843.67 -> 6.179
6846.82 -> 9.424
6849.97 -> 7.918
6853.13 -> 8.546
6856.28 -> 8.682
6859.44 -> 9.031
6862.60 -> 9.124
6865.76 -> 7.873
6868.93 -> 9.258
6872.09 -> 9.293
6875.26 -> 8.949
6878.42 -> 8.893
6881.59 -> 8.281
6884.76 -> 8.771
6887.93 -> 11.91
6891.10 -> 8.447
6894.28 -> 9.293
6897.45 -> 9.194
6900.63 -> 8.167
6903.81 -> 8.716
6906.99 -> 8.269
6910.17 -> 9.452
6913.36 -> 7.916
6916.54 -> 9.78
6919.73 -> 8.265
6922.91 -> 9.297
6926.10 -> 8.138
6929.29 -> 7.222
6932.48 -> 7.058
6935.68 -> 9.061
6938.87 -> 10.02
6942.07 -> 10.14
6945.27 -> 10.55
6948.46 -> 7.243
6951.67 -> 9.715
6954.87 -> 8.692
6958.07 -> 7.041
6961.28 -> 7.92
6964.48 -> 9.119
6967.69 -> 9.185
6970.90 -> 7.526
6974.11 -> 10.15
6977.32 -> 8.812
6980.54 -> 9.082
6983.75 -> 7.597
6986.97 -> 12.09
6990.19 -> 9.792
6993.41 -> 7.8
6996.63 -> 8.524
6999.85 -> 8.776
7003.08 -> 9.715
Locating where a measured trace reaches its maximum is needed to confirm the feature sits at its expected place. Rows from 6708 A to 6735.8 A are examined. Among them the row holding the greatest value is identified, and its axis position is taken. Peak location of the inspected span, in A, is 6715.66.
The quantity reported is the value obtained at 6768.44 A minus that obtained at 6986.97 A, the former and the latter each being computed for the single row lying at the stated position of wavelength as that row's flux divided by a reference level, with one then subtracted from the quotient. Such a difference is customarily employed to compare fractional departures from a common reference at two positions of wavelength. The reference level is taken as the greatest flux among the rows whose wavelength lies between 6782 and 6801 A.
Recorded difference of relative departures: -0.16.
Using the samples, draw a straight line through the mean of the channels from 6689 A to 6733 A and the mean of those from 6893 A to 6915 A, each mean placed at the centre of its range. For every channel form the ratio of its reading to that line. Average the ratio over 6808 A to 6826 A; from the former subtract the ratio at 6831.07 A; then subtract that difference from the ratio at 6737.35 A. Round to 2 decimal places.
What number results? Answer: 0.86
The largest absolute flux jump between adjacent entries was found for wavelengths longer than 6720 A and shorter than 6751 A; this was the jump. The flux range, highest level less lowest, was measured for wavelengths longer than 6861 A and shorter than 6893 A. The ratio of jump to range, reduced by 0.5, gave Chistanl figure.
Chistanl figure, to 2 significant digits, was 1.8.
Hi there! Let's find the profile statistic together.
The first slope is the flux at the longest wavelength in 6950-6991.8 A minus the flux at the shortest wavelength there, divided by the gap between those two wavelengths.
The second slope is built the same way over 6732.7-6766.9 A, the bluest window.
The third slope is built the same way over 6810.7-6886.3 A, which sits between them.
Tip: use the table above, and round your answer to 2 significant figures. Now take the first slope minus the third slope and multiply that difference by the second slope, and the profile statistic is -0.0012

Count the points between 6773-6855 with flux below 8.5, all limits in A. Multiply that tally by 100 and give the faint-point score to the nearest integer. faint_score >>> 700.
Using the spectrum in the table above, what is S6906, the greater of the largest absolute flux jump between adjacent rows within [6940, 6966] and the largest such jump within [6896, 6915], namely 3.3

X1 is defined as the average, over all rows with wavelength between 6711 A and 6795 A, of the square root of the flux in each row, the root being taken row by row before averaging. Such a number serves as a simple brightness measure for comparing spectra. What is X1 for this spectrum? 3.20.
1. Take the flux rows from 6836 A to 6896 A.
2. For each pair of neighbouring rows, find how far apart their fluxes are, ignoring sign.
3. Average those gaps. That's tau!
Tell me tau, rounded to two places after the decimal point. 1.41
